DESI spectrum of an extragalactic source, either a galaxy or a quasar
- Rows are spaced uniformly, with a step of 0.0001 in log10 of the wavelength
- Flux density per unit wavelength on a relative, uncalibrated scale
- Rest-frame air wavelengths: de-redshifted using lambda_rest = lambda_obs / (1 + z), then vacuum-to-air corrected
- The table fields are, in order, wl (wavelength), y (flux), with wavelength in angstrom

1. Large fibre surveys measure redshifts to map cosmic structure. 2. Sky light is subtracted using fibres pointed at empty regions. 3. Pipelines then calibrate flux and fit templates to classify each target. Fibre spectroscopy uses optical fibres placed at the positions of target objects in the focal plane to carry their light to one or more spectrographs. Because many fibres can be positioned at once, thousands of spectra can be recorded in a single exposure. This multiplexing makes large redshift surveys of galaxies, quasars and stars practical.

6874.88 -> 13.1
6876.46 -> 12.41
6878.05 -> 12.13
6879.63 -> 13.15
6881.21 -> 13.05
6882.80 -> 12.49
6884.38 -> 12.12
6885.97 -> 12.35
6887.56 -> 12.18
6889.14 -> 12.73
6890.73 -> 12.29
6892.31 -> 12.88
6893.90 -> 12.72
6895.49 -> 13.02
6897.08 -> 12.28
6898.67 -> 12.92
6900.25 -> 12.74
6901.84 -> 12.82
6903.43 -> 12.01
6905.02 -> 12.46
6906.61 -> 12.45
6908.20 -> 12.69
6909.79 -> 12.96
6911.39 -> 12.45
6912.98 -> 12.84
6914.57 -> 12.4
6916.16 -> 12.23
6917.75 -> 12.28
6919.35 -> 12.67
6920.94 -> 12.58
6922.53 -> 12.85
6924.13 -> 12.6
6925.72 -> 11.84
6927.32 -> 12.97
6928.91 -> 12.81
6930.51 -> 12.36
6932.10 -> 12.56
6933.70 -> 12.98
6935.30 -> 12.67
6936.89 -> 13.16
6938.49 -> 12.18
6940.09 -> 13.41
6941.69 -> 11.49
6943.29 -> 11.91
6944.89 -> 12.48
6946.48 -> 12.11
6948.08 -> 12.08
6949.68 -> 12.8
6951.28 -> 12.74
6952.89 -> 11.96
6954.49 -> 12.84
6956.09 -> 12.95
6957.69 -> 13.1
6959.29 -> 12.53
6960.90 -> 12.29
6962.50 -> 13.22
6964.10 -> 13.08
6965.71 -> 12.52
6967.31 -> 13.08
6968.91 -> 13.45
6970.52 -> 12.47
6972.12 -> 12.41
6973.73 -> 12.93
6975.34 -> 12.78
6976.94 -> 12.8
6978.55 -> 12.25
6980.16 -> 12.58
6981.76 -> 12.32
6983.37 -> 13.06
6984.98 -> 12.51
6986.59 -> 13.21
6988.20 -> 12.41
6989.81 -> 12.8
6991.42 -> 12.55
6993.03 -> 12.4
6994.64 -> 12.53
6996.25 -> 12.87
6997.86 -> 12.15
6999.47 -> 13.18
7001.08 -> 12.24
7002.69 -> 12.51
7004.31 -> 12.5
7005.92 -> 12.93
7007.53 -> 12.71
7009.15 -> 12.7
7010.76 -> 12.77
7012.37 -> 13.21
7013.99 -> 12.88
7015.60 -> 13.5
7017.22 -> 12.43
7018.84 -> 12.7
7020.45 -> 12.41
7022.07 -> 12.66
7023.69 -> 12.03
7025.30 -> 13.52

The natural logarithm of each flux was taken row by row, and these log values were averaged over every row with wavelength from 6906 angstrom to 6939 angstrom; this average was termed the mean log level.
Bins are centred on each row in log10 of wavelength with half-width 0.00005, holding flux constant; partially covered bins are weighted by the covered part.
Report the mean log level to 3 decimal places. 2.533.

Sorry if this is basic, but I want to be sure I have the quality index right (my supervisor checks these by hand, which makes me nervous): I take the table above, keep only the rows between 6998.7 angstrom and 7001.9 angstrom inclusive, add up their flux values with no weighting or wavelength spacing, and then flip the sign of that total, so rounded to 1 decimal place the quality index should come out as -25.4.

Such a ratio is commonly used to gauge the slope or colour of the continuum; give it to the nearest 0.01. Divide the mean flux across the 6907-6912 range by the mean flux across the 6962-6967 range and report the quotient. 0.98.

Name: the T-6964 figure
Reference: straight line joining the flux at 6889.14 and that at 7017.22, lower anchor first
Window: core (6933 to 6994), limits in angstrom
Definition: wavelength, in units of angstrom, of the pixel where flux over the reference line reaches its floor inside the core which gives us 6941.69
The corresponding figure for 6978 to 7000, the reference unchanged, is 6997.86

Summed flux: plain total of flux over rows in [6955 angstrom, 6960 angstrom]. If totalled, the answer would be 38.6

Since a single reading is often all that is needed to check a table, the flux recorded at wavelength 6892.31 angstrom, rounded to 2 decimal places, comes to 12.88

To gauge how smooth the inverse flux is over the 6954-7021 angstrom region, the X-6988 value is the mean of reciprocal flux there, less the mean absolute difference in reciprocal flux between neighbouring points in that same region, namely 0.0760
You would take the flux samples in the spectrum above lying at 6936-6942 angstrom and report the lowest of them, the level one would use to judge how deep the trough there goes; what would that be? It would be 11.49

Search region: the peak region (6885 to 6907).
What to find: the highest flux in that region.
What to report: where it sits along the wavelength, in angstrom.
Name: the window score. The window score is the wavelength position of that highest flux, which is 6895.49 angstrom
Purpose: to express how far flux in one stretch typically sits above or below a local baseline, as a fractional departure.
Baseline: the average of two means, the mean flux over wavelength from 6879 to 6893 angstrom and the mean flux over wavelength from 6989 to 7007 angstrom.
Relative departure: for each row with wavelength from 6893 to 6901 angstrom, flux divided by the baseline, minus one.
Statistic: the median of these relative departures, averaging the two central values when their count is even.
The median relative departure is 0.012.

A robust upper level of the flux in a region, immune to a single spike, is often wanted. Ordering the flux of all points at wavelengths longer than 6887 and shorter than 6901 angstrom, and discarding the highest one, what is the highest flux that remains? 12.92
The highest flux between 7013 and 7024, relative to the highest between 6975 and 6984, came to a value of 1.03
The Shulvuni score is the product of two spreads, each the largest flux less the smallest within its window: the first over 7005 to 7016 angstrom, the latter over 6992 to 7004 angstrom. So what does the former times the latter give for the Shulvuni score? 0.82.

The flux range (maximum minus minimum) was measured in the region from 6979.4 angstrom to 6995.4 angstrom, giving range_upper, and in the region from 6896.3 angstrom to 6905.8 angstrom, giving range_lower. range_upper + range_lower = 1.8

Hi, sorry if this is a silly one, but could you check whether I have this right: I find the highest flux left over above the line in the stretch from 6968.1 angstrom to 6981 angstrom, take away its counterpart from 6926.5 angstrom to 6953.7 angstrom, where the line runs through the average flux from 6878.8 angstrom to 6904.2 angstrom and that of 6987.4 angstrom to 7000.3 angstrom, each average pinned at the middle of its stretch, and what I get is 0.0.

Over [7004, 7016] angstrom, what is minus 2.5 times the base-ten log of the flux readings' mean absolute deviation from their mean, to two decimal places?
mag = 1.57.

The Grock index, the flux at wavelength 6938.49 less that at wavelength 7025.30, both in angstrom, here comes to -1.3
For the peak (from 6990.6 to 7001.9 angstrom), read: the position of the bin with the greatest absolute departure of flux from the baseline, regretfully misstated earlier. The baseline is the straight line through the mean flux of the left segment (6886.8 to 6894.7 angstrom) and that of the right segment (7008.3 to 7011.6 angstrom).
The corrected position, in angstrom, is 6997.86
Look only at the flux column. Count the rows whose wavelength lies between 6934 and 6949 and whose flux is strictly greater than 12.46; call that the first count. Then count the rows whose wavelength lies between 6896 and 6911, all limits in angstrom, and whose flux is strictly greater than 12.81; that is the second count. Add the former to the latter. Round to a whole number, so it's 7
